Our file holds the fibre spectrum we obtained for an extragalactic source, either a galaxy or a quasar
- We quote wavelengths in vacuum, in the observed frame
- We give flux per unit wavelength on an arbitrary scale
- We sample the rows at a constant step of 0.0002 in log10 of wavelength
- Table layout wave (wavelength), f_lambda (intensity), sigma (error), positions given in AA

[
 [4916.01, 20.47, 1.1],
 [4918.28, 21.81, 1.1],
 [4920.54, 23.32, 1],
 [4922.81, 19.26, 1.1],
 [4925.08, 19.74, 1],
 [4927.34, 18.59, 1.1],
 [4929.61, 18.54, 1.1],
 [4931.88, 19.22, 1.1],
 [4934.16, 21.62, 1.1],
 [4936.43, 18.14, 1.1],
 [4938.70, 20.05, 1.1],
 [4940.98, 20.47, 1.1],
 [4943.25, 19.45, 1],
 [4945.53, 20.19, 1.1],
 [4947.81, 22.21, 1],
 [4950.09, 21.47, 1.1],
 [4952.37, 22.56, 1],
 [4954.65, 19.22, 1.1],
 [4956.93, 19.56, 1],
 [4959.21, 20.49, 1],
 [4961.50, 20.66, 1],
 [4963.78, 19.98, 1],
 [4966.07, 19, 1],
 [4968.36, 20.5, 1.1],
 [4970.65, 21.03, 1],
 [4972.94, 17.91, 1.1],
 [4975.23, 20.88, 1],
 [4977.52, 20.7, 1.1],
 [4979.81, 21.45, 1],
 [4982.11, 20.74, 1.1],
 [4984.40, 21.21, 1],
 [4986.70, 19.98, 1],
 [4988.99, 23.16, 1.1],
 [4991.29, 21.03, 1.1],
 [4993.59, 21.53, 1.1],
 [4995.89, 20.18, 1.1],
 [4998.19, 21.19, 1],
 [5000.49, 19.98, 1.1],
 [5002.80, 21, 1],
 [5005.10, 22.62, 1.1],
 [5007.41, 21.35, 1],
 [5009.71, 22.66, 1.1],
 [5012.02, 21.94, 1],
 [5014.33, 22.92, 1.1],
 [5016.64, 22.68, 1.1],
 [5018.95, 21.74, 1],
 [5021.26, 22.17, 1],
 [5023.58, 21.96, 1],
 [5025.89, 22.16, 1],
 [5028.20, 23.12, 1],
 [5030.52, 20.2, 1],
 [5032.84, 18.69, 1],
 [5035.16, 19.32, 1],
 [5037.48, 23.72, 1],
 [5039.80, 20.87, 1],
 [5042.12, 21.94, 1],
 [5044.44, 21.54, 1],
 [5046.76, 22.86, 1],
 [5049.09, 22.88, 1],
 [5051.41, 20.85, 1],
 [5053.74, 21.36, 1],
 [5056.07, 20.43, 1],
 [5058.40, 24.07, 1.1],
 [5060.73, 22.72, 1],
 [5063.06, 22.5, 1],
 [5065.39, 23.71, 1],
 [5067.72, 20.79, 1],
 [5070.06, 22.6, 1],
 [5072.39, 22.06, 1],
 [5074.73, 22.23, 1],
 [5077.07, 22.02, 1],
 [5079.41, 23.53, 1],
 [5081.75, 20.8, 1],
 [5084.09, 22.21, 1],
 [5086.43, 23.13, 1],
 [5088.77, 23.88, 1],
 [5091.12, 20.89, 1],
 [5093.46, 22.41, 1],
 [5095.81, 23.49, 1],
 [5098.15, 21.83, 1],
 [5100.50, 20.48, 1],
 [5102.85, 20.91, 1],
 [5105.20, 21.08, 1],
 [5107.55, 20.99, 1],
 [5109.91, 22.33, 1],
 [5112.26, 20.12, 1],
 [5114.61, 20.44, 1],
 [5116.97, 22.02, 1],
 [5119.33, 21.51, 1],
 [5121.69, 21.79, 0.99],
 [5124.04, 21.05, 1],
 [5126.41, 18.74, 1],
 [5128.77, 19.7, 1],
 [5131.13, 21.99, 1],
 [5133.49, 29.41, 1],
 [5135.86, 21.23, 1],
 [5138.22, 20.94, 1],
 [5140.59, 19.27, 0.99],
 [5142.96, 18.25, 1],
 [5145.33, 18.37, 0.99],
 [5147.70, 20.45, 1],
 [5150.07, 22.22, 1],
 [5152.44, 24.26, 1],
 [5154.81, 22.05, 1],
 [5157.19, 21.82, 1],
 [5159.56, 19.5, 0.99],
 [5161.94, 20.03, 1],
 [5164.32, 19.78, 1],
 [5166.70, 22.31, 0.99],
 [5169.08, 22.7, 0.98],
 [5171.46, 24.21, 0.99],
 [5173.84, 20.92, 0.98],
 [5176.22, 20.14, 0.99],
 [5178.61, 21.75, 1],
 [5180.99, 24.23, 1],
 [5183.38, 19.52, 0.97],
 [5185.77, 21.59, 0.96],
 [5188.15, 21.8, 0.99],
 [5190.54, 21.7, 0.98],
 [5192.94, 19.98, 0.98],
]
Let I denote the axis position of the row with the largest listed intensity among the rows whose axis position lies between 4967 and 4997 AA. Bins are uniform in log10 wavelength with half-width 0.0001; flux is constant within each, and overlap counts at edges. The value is 4988.99 AA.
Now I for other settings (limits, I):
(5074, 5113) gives 5088.77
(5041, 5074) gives 5058.40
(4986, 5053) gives 5037.48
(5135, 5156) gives 5152.44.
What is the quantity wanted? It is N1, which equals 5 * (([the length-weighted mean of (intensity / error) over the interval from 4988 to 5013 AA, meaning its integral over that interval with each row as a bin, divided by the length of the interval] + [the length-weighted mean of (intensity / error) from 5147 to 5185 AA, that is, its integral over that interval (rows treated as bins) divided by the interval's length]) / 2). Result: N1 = 105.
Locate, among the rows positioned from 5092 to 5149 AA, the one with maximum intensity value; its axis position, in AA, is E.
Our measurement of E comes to 5133.49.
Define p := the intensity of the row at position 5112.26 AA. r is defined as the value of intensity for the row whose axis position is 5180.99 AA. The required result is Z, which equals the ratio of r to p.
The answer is 1.20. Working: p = 20.12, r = 24.23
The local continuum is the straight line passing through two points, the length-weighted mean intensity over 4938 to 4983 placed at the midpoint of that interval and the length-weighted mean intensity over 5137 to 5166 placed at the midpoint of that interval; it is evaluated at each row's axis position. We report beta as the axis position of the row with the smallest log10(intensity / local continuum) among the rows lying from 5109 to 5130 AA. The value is 5126.41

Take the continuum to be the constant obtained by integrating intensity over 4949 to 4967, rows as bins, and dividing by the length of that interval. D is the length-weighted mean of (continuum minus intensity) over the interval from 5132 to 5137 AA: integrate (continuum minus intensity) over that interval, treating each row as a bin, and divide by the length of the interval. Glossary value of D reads -4.8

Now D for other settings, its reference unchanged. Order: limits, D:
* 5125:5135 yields -2.0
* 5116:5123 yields -1.4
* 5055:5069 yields -2.0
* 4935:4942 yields 0.8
